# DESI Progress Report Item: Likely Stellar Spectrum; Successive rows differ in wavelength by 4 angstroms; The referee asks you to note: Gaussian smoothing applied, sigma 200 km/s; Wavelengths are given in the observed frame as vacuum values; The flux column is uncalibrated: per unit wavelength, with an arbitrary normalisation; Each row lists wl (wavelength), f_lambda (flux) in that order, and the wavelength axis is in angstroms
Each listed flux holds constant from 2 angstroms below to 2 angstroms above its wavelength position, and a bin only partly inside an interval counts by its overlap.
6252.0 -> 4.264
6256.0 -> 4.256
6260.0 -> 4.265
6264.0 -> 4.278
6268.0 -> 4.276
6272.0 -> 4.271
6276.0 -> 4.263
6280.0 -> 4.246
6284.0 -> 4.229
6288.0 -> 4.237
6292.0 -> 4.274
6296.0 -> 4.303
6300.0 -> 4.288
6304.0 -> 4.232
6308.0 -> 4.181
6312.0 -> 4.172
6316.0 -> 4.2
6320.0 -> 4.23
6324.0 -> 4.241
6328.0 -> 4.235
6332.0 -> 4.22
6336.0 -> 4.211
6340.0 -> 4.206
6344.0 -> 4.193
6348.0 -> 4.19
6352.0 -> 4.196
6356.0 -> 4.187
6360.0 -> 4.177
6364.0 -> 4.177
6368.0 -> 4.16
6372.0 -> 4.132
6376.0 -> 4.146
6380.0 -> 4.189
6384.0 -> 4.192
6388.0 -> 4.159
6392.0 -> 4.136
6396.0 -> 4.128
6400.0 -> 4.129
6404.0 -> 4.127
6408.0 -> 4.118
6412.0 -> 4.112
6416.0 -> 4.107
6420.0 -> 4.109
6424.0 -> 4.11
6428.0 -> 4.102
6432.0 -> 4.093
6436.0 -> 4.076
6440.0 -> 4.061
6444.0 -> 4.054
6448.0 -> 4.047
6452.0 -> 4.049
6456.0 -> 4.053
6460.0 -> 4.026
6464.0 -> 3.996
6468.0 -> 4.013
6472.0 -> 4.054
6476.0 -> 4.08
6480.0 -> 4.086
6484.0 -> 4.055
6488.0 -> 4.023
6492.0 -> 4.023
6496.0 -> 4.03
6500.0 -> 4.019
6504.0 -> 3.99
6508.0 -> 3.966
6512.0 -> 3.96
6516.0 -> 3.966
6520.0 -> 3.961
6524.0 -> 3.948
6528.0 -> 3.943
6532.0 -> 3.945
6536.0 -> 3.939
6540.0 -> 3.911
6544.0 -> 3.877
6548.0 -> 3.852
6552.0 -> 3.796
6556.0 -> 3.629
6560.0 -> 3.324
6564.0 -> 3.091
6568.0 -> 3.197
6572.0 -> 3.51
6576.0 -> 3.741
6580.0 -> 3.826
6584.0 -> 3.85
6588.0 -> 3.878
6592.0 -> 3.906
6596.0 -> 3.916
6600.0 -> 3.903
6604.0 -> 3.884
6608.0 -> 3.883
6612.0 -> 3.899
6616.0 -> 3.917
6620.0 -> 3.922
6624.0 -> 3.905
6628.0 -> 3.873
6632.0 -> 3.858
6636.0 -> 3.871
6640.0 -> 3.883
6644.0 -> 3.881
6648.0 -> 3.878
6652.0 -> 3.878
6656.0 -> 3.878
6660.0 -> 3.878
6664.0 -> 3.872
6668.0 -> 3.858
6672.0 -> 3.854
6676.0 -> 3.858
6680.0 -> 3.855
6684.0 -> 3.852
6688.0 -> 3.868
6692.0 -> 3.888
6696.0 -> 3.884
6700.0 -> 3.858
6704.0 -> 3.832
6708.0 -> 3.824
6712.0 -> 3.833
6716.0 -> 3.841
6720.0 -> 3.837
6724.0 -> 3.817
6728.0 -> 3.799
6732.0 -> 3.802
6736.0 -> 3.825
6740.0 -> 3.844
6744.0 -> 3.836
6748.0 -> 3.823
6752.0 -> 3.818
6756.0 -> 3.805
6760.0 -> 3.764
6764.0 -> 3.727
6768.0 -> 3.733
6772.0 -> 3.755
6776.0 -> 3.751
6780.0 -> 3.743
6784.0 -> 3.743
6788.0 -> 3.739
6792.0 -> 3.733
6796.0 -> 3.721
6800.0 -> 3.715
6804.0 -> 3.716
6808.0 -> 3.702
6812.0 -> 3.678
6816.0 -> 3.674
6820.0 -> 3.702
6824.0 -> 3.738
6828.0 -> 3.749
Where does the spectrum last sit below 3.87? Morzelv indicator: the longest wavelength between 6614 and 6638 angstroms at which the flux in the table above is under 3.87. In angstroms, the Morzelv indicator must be 6632.0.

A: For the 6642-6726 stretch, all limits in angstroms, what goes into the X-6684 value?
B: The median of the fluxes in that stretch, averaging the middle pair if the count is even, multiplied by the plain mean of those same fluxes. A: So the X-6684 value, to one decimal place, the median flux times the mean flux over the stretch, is 14.9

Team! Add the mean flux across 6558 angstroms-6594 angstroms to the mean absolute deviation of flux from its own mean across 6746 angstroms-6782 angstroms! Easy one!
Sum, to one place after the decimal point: 3.6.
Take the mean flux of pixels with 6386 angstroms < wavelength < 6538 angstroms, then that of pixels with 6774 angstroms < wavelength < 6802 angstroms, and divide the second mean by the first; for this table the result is 0.92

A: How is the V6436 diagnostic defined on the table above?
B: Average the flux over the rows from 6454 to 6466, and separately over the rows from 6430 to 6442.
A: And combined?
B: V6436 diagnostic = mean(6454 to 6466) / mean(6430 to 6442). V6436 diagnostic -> 0.99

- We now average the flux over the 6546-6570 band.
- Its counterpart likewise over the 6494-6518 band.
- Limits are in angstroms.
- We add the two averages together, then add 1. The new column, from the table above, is 8.47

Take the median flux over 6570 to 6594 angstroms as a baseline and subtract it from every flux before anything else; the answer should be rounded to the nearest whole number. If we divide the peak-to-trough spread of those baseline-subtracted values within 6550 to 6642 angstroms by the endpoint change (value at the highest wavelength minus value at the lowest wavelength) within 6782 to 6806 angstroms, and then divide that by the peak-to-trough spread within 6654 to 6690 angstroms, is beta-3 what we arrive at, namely -1184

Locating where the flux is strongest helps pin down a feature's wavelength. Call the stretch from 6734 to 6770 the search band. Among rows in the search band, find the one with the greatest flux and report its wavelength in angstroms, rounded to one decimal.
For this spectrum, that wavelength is 6740.0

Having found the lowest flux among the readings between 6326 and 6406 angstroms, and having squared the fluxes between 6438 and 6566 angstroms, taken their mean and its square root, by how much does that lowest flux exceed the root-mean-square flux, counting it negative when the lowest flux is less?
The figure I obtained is 0.19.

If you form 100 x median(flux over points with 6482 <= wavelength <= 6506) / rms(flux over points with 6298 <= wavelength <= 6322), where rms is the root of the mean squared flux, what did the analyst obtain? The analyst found 95.4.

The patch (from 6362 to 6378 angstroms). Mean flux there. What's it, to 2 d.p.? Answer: 4.15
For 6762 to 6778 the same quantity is 3.74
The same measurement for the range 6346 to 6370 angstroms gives 4.18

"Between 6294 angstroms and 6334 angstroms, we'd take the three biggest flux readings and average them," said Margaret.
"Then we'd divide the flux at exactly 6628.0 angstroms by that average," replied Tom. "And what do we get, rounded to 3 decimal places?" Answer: 0.905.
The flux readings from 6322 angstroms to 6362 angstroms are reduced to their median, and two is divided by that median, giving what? 0.476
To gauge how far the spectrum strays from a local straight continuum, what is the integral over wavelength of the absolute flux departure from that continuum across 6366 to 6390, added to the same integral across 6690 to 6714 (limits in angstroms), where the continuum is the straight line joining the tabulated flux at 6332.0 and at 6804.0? 1.2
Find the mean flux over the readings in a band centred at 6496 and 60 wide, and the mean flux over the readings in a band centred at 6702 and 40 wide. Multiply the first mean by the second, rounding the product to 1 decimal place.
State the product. 15.5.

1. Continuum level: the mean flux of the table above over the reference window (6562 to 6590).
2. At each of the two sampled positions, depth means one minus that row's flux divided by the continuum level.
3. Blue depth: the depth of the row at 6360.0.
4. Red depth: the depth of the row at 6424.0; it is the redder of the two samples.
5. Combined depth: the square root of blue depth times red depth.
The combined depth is 0.16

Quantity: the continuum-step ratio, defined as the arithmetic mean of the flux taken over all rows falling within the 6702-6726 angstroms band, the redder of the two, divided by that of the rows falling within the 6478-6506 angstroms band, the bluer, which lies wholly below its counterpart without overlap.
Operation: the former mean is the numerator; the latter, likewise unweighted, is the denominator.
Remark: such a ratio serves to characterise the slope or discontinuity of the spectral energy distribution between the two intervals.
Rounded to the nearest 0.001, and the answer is 0.950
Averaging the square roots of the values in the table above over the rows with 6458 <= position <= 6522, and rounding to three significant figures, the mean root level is 2.00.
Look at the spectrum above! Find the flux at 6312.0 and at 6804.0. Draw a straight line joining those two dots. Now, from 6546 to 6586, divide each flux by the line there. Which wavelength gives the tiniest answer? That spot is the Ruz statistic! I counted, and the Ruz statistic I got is 6564.0 angstroms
